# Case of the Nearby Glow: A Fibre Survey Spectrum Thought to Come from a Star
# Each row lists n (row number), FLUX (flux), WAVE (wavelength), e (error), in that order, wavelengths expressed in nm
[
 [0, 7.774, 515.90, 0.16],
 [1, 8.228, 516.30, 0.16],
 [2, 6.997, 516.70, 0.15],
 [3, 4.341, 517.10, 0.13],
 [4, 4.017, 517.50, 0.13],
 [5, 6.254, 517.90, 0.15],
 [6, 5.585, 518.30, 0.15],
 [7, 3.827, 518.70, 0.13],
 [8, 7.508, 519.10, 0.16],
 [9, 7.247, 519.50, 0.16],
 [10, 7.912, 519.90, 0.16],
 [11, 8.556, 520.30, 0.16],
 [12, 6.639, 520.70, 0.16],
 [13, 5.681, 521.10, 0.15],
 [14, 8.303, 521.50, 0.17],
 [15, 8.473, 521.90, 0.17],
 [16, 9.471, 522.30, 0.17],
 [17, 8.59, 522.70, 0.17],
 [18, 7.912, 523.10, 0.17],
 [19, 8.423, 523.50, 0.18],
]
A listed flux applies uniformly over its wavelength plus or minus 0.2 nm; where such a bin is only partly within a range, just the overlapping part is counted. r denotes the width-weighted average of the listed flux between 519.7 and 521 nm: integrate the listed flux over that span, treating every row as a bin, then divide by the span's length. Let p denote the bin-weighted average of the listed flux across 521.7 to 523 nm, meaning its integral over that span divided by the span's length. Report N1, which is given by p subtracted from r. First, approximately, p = 8.8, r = 7.5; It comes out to -1.2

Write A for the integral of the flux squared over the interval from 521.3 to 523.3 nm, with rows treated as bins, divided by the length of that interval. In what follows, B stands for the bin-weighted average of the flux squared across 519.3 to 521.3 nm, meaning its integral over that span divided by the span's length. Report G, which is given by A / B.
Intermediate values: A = 73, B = 52.9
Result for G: 1.4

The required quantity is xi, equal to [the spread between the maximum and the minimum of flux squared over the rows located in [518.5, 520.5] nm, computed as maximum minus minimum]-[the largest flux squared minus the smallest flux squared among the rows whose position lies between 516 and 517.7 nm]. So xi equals 7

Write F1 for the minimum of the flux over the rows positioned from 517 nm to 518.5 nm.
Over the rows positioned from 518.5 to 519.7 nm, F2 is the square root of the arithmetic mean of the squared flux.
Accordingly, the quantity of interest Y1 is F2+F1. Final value 10.4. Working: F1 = 4.017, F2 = 6.4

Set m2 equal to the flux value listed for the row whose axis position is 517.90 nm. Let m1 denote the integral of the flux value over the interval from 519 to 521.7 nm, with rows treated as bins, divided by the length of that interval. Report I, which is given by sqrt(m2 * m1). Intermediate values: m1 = 7.4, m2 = 6.254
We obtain 6.80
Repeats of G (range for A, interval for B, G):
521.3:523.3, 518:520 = 1.7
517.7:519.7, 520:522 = 0.7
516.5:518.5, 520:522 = 0.5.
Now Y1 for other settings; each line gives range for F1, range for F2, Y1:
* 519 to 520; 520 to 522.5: 15.2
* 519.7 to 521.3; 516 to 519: 11.5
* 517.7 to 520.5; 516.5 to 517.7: 9.1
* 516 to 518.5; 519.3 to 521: 11.6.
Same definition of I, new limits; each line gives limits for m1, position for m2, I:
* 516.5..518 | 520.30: 6.76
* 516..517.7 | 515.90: 6.83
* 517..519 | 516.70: 5.89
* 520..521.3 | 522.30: 8.16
